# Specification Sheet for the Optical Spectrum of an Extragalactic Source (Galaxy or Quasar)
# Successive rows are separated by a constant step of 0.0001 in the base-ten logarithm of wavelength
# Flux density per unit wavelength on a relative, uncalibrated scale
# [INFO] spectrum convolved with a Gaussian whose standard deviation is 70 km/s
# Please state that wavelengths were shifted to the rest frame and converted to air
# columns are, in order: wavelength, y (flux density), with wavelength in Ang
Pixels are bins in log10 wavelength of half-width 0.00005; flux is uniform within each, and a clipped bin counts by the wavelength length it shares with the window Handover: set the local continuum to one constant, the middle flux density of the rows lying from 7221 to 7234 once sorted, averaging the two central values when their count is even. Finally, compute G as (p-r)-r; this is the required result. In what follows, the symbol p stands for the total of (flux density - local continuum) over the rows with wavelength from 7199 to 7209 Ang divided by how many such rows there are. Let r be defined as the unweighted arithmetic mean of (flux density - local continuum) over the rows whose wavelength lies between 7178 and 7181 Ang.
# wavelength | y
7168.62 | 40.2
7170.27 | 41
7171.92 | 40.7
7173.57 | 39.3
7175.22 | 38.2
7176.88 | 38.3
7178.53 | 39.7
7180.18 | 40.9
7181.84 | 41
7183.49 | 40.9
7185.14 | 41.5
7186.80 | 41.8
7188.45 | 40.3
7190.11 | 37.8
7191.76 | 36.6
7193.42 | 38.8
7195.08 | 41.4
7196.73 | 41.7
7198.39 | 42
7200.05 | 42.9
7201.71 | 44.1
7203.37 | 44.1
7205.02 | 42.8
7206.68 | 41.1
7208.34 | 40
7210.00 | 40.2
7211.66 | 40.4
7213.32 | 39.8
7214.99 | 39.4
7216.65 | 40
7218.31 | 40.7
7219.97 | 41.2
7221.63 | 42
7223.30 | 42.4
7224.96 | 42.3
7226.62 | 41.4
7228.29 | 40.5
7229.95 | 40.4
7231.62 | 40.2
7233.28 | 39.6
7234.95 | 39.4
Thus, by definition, 2.85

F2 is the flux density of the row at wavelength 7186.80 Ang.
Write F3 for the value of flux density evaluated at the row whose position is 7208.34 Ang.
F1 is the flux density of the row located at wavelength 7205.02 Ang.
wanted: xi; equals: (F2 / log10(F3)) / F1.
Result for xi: 0.61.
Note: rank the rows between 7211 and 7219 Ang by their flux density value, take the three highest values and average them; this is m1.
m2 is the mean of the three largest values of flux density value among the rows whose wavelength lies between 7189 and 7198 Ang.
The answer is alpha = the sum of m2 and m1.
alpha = 81.0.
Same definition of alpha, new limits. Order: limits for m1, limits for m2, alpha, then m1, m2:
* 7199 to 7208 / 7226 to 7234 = 84.5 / 43.7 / 40.8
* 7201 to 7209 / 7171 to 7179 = 83.6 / 43.7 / 39.9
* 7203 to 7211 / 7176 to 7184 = 83.6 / 42.7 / 40.9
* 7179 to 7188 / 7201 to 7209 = 85.1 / 41.4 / 43.7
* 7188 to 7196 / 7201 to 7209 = 83.8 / 40.2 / 43.7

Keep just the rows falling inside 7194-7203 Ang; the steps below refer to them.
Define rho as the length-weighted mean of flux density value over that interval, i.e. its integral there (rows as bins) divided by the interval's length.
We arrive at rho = 42.4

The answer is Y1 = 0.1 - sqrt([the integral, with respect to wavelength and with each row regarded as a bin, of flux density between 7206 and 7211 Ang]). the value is -14.1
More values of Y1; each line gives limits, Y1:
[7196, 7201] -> -14.4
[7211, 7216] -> -14.0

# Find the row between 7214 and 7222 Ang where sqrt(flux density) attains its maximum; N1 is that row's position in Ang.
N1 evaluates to 7221.63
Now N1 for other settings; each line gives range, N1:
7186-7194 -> 7186.80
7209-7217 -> 7211.66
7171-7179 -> 7171.92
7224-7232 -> 7224.96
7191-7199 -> 7198.39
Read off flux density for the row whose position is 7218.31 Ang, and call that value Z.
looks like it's 40.7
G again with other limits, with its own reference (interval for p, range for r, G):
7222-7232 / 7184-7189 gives -0.25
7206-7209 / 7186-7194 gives 3.38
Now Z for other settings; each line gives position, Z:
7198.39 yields 42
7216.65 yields 40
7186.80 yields 41.8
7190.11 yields 37.8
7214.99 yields 39.4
